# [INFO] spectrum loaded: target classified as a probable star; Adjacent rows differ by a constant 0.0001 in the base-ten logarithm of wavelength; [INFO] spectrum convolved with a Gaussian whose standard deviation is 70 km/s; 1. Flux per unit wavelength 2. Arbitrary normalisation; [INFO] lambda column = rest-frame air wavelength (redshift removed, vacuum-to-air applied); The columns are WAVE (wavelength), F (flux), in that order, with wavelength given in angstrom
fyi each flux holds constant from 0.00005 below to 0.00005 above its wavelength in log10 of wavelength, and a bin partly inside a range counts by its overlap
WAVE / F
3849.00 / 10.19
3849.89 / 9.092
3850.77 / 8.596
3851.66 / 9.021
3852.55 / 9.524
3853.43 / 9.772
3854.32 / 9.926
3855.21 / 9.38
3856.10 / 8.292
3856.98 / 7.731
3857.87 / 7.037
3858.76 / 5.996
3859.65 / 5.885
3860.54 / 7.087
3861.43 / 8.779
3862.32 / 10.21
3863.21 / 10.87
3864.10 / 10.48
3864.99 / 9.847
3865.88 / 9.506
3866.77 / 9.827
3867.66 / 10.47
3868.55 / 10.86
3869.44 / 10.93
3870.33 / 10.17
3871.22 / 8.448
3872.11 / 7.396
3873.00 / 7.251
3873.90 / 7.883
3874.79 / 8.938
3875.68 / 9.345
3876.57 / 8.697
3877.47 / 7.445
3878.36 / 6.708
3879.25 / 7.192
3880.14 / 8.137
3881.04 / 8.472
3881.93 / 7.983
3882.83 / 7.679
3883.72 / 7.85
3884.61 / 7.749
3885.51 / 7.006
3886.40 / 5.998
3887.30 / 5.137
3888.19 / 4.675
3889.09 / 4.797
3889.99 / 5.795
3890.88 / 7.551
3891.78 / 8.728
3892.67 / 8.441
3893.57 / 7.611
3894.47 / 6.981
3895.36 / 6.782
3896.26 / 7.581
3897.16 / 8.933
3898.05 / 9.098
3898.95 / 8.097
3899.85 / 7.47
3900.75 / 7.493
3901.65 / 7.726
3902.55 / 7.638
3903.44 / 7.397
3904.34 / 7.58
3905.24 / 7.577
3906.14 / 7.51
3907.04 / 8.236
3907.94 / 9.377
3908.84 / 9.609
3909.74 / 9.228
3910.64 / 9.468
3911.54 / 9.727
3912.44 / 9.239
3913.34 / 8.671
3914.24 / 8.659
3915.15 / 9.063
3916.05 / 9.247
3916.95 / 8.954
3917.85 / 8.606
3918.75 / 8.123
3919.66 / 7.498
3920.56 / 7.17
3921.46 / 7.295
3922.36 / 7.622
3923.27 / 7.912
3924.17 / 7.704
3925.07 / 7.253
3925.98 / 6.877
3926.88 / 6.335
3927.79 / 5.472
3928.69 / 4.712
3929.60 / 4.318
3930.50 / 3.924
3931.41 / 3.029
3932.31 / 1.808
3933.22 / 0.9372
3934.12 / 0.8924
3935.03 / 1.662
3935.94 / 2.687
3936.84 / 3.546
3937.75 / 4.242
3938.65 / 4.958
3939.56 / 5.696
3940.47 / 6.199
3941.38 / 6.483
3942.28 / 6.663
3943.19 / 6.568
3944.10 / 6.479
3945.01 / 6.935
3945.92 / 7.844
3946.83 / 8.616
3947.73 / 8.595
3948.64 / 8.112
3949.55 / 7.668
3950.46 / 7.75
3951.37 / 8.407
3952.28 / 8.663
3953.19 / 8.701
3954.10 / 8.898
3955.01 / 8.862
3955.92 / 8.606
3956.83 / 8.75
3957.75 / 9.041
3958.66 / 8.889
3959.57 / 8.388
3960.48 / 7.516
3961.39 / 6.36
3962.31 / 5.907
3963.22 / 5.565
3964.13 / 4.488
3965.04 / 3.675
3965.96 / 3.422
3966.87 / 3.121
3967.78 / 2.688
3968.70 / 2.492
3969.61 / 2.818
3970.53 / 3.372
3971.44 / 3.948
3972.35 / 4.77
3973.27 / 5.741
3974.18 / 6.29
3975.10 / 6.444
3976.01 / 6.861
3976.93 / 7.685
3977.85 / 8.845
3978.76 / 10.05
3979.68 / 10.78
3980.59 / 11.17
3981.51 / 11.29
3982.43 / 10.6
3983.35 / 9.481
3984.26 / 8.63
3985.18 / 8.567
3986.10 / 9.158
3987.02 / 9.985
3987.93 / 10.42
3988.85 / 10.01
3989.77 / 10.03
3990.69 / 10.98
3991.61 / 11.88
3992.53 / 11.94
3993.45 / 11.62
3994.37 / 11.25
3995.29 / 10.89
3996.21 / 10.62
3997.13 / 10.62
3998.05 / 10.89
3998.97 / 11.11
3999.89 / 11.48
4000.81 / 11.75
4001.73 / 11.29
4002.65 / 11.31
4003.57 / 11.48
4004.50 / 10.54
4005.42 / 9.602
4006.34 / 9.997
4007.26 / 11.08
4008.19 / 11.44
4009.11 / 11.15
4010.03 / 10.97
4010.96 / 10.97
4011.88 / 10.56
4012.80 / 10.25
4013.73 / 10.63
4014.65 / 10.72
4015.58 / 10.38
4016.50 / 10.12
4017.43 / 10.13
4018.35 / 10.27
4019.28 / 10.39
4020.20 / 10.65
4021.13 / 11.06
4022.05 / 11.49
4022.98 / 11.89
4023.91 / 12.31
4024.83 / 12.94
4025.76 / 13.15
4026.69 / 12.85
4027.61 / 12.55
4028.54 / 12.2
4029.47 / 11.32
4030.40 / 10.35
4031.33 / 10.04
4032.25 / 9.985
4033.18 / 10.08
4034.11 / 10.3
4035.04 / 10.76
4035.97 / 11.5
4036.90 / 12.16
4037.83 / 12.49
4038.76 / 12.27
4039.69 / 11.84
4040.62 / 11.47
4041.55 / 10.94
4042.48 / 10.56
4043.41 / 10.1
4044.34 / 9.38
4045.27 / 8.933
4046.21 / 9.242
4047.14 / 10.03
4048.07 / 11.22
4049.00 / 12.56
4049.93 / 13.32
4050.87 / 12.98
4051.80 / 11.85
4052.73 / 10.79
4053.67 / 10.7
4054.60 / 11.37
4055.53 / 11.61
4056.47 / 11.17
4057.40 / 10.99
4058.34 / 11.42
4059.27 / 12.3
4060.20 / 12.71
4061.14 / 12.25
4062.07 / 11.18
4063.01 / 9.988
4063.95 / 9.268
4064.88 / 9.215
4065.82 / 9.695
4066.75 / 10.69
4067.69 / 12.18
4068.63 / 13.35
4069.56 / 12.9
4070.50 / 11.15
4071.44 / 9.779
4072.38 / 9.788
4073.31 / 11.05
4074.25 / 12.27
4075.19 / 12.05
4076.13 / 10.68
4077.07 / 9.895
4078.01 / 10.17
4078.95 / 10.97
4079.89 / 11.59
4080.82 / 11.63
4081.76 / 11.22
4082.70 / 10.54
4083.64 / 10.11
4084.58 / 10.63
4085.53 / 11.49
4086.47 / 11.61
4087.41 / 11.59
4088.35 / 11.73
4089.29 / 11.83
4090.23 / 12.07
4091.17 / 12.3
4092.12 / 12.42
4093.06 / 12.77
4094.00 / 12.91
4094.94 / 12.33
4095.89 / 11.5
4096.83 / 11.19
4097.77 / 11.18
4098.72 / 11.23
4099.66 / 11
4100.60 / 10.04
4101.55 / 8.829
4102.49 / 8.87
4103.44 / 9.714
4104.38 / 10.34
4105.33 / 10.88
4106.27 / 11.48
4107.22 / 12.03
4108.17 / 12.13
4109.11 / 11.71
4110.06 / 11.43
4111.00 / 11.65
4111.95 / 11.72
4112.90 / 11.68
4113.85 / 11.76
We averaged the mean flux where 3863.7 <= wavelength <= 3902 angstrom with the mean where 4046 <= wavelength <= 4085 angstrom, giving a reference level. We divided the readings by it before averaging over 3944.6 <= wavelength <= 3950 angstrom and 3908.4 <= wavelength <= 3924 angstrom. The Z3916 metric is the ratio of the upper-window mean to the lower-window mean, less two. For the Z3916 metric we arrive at -1.1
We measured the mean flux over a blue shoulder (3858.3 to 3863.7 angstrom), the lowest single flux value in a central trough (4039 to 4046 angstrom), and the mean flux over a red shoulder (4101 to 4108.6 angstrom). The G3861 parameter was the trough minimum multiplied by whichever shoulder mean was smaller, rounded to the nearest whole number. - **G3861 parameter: 73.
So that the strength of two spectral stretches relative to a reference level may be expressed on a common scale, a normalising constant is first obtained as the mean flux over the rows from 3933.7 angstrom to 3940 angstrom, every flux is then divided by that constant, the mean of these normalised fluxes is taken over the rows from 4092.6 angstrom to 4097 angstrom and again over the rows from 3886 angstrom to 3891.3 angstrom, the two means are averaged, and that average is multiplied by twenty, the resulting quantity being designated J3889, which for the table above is 53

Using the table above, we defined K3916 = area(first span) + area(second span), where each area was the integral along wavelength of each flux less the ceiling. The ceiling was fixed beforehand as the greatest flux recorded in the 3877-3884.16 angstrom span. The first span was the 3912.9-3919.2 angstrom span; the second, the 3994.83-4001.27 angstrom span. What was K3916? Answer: 18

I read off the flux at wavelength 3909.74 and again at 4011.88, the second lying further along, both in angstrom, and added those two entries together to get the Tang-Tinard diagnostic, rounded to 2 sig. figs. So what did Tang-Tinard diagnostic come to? 20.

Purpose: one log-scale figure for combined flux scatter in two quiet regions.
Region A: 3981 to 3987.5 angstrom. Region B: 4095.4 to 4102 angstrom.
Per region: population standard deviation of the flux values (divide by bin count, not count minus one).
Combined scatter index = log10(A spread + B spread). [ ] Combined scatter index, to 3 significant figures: 0.260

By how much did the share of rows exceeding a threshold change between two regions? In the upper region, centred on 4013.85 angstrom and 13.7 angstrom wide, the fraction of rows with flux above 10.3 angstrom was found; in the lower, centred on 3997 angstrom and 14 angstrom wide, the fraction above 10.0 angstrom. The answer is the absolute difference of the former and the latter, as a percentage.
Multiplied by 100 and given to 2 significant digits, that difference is 27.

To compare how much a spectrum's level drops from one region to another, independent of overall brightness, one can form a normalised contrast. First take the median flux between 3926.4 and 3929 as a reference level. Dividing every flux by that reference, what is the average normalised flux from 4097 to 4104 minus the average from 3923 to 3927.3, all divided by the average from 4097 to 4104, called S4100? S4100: 0.29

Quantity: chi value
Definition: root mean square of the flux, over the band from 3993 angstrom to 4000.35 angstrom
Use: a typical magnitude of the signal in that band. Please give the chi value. 11.1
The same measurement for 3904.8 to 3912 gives 8.9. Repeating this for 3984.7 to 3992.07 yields 10.2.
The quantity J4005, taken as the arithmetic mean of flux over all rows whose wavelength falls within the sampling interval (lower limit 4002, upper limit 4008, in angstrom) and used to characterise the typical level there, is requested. 11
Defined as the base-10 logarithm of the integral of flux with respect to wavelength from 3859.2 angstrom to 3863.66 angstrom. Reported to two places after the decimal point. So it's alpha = 1.58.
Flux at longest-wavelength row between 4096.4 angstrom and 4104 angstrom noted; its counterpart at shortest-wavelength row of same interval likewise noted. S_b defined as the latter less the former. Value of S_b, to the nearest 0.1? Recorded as 1.5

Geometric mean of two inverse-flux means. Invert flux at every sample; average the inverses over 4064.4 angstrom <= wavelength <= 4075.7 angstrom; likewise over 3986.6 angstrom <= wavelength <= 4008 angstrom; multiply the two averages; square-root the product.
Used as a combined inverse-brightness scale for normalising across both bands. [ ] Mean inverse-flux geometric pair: 0.091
